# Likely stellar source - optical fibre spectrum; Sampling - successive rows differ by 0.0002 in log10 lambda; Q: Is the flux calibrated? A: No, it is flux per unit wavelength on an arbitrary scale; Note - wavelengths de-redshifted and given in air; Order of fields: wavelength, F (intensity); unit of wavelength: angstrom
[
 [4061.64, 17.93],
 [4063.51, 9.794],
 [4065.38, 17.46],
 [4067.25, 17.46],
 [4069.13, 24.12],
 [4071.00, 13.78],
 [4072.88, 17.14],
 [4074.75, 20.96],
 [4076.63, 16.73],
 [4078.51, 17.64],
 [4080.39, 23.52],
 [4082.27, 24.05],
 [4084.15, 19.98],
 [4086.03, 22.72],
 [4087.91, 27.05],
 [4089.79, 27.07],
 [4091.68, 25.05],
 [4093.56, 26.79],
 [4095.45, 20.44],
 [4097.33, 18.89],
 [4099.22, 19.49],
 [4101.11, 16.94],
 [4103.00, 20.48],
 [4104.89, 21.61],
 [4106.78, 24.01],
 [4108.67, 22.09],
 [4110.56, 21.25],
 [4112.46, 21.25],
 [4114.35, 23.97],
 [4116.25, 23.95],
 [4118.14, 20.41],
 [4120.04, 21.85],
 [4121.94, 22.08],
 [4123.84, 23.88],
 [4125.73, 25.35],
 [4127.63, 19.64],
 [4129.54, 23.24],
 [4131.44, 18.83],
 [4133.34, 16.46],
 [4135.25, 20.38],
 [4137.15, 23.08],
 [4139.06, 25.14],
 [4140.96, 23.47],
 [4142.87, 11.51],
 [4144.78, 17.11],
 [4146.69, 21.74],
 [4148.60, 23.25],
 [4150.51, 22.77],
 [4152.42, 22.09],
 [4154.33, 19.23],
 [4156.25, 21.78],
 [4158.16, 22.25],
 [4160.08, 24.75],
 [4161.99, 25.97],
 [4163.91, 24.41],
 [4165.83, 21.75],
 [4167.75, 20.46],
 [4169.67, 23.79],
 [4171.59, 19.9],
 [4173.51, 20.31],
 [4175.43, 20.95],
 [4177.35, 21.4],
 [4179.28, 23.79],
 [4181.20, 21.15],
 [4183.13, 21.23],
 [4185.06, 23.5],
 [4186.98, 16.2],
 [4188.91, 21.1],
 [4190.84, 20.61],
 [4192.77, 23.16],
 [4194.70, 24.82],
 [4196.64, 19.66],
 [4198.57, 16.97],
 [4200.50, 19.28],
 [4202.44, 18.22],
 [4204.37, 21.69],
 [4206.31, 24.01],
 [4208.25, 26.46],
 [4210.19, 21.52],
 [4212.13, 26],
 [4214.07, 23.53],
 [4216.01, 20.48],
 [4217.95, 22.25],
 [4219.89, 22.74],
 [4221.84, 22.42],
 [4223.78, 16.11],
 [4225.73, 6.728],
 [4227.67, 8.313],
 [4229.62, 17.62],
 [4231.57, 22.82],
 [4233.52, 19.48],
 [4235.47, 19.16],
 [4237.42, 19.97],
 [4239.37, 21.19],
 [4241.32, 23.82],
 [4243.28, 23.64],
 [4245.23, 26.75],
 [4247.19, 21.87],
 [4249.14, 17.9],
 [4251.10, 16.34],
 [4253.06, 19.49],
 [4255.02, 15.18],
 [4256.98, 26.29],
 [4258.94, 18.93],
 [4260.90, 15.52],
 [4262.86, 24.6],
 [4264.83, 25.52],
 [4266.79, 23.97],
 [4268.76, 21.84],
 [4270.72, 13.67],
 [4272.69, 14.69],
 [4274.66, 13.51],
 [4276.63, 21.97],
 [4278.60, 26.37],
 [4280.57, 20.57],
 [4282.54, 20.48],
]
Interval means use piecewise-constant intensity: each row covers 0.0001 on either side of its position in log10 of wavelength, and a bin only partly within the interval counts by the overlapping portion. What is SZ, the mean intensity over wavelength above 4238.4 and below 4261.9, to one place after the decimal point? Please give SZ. 20.6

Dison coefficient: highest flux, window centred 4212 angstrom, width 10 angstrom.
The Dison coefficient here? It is 26.46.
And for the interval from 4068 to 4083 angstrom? 24.12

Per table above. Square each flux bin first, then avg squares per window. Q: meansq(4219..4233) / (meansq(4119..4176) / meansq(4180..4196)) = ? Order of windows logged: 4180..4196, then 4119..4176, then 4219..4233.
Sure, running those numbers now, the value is 313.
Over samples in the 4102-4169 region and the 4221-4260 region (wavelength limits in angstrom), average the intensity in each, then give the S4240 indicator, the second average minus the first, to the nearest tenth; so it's -2.6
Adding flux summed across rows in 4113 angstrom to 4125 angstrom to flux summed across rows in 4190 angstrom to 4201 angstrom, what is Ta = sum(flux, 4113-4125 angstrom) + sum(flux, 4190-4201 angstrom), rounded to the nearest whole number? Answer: 261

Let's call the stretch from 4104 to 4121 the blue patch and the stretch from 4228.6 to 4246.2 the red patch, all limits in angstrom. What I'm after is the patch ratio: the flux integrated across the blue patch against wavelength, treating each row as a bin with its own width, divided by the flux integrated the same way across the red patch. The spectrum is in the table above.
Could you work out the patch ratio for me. 1.00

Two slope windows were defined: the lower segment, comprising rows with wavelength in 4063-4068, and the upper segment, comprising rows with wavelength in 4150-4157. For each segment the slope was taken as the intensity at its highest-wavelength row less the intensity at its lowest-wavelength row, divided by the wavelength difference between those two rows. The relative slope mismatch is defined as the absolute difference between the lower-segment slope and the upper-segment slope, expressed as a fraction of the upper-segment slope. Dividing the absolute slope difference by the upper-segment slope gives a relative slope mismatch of -12.9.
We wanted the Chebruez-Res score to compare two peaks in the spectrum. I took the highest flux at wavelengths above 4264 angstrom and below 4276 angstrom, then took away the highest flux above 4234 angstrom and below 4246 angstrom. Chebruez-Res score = -1.2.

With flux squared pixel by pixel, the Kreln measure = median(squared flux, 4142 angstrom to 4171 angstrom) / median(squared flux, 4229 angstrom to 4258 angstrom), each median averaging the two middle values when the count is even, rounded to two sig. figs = 1.2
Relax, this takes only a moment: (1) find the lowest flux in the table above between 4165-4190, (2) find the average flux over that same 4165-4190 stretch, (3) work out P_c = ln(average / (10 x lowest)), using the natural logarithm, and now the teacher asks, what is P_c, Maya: -2.03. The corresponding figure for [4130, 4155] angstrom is -1.73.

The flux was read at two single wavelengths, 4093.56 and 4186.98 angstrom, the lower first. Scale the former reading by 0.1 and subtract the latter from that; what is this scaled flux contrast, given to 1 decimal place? -13.5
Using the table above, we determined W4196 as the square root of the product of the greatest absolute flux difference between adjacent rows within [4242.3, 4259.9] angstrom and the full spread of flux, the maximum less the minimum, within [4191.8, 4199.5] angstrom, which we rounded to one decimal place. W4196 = 9.3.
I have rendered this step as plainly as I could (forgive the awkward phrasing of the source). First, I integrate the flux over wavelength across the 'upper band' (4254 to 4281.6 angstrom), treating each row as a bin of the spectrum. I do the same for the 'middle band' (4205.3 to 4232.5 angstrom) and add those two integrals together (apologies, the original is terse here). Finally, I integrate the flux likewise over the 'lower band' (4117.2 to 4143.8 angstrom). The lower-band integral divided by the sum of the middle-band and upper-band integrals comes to 0.51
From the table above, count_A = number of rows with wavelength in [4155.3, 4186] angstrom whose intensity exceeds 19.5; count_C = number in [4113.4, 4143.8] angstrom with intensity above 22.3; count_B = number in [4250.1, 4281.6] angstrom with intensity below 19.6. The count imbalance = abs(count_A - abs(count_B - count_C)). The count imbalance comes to 16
